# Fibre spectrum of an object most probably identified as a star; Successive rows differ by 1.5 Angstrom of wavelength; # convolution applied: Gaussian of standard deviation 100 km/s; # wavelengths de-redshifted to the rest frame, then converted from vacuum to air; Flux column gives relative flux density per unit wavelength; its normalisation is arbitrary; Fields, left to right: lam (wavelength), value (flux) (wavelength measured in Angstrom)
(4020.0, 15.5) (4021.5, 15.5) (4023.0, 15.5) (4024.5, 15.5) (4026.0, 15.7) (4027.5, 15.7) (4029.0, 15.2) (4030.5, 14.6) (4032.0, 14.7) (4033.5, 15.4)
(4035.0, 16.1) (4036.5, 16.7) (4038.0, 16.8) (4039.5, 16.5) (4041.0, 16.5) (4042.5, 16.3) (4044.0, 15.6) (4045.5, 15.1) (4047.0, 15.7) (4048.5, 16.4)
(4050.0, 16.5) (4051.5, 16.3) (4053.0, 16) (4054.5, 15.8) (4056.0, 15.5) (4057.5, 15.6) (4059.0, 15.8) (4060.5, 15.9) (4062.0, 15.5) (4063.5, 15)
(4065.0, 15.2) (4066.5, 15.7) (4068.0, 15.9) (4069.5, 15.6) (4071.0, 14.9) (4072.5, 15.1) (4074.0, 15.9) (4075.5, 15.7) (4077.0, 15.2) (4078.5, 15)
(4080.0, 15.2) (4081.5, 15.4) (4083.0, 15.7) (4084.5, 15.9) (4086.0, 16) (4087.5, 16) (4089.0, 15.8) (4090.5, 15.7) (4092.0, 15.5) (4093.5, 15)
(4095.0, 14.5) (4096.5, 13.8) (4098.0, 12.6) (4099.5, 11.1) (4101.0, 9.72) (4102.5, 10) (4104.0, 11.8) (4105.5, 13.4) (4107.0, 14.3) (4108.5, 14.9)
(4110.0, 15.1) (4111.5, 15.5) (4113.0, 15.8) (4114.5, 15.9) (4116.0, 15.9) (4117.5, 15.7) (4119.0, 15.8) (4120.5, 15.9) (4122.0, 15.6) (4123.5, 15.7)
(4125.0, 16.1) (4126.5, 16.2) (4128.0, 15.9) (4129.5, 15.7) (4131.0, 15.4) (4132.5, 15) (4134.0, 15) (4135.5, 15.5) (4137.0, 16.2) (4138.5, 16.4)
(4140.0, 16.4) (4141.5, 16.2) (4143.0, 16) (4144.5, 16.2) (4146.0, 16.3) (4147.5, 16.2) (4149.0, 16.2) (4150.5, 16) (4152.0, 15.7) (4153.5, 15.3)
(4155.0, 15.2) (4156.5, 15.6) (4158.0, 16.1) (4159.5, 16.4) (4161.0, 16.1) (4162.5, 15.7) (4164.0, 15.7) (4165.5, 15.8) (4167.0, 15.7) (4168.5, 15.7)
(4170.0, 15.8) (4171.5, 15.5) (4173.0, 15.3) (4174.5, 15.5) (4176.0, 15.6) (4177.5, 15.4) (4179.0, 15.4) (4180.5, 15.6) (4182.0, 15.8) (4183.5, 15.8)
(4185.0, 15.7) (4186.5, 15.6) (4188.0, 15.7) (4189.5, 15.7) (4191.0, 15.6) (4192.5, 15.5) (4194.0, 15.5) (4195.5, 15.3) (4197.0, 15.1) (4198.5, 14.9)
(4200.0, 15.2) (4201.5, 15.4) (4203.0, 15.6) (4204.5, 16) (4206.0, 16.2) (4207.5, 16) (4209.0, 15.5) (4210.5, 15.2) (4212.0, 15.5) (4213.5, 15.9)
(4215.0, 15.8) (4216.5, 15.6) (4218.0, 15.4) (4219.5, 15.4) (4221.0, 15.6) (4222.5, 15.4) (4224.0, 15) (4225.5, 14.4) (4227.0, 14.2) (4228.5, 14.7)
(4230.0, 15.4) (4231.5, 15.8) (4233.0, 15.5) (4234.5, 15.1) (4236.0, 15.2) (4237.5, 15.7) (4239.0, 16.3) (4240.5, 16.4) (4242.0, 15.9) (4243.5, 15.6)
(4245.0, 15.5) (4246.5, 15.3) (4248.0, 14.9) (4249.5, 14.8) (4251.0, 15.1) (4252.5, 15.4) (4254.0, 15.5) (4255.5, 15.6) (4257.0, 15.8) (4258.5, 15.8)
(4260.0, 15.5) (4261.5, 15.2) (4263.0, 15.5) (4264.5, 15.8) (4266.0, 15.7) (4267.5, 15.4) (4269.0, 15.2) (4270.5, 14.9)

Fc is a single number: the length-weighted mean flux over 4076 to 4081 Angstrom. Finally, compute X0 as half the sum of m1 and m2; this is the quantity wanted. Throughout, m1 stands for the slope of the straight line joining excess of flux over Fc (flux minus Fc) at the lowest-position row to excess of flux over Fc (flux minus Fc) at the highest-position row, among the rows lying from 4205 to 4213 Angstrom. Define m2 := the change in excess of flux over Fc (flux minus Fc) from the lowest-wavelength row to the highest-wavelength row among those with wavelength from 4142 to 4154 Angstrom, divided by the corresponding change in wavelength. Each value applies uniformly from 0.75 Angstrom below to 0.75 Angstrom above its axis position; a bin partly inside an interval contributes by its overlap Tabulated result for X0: -0.09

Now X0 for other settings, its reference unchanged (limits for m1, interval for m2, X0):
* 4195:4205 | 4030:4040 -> 0.14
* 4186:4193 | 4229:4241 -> 0.04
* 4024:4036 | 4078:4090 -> 0.07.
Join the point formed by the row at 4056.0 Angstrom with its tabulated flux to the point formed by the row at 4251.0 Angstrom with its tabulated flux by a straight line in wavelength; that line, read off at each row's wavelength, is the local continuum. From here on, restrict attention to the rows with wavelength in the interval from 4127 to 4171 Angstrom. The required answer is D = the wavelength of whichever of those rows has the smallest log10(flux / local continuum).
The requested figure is 4132.5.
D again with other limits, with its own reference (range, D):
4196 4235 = 4227.0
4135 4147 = 4135.5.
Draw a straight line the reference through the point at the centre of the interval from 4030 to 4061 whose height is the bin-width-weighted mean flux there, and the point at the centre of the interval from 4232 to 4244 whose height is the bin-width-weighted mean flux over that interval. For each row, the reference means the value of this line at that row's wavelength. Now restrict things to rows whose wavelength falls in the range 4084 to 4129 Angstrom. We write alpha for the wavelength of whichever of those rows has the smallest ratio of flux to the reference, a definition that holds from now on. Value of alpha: 4101.0 Angstrom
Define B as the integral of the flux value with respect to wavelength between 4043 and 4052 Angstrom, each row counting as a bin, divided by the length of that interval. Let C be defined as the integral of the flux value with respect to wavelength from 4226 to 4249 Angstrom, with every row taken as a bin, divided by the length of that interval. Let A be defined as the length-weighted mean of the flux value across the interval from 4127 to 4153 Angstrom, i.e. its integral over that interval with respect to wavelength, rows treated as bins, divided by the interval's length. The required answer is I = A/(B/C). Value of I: 15.4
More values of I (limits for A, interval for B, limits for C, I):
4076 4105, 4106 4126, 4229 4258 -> 14.2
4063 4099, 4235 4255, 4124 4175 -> 15.6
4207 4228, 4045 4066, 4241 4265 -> 15.1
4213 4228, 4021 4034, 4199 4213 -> 15.6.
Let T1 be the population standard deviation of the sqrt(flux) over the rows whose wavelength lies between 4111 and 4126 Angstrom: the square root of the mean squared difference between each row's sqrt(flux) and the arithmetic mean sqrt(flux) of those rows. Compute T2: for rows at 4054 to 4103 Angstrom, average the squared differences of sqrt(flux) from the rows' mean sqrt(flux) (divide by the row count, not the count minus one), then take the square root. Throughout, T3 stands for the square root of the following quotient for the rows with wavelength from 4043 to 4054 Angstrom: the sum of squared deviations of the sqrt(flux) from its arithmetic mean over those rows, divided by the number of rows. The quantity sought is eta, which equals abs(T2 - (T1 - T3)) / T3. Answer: 4.5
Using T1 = 0.021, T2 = 0.225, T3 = 0.06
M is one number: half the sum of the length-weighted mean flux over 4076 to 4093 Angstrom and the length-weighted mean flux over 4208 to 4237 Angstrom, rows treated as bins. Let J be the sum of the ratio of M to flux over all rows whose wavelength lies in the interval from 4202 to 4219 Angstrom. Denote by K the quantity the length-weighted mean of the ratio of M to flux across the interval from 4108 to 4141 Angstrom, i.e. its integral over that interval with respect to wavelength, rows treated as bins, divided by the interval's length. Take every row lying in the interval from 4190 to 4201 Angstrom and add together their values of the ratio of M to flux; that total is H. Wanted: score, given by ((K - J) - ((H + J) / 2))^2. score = 353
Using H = 7.1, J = 11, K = 0.983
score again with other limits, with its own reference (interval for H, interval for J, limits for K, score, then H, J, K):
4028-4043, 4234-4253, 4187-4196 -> 545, 9.7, 13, 0.992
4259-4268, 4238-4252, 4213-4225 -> 238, 6.0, 9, 0.998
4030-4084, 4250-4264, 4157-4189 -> 913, 35.5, 9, 0.983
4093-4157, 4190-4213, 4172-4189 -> 1923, 44.8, 15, 0.991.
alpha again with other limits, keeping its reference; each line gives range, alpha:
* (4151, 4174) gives 4155.0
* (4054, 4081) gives 4071.0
